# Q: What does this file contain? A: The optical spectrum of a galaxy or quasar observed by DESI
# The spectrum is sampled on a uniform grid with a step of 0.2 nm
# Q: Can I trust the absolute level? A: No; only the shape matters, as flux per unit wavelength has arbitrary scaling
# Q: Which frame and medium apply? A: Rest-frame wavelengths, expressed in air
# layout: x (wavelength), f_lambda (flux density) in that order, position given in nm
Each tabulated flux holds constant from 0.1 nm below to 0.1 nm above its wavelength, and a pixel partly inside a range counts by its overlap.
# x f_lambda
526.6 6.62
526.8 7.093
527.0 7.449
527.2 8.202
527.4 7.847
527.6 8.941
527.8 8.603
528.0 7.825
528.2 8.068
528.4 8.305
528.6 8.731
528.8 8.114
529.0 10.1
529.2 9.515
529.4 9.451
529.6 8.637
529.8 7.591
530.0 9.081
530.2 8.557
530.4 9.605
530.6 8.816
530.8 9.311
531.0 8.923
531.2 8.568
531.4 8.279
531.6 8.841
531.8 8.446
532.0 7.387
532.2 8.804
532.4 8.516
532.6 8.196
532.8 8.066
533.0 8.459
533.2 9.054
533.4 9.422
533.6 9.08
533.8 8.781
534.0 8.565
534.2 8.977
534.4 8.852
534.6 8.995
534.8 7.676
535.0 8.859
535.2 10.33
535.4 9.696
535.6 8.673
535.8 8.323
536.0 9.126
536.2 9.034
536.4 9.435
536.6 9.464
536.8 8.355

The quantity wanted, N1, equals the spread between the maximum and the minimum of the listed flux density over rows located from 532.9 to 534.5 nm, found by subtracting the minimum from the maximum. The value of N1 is 1.0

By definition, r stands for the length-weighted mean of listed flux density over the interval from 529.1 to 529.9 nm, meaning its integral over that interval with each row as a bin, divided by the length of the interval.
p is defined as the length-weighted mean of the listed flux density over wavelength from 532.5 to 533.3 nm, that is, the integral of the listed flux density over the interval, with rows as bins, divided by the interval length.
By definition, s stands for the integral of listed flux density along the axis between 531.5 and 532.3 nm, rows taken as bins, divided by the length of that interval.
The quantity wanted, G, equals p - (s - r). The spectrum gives 8.9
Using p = 8.4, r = 8.80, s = 8.37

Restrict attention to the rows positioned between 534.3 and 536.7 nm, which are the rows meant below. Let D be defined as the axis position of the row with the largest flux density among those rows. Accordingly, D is 535.2 nm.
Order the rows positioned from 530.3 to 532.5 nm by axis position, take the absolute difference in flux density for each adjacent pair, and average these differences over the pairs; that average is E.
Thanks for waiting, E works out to 0.60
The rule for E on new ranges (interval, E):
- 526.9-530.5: 0.73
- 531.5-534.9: 0.49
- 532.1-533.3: 0.35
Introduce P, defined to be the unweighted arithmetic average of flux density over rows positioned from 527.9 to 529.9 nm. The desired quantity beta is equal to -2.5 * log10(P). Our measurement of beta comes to -2.34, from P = 8.63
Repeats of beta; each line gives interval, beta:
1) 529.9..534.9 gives -2.35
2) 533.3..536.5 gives -2.38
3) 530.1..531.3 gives -2.38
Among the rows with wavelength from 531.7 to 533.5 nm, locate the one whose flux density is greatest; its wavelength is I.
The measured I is 533.4 nm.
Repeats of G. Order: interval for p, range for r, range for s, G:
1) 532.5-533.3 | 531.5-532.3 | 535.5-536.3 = 8.0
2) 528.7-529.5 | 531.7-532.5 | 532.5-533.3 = 9.1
